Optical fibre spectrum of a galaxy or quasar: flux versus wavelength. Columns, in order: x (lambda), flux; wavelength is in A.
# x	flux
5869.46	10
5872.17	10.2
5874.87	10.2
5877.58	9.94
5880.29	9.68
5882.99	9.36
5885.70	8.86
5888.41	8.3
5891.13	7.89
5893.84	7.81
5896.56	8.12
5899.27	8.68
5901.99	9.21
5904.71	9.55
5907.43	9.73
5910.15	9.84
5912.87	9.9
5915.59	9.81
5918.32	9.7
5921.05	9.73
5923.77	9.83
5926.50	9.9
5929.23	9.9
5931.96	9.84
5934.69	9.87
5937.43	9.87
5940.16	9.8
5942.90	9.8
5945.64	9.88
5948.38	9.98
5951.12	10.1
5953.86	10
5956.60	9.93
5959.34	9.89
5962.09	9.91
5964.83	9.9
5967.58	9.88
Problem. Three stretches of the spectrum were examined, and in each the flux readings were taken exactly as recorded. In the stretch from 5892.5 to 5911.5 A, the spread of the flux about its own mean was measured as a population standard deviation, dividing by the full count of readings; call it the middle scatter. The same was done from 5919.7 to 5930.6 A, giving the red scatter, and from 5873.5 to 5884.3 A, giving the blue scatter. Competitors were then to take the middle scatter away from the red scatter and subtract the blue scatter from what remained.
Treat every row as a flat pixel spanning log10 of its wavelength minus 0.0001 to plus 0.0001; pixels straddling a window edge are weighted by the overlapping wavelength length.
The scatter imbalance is -0.99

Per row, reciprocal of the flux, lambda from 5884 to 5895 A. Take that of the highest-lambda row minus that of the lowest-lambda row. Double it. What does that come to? 0.030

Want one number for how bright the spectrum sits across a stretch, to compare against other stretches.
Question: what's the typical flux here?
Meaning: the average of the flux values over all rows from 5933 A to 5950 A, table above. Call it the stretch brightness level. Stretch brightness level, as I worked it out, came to 9.87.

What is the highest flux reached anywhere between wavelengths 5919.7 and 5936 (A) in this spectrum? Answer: 9.9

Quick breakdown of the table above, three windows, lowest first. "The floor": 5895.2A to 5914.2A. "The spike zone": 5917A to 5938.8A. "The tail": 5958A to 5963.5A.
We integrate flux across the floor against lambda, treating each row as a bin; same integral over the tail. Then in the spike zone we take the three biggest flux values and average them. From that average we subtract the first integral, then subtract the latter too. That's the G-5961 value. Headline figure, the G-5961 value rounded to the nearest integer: -221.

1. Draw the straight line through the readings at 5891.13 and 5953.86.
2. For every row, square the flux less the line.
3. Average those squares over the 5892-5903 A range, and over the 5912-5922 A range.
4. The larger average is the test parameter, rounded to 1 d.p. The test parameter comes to 1.1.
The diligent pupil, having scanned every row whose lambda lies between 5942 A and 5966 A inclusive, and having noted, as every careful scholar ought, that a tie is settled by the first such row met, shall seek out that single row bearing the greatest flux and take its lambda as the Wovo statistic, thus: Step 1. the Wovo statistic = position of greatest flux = 5951.12 A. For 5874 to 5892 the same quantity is 5874.87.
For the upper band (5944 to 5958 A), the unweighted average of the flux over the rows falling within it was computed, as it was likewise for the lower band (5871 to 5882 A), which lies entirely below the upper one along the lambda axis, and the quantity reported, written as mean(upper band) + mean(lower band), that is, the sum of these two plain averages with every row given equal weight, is 20.0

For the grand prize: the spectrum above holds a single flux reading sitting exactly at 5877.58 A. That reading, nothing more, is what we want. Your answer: 9.94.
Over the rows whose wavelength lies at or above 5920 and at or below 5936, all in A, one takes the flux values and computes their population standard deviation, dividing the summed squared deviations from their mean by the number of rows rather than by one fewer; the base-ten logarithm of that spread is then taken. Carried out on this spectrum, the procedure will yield -1.2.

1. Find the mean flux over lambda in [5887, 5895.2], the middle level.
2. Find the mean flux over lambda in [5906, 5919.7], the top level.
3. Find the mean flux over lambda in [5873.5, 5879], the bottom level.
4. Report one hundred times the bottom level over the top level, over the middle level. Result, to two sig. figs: 13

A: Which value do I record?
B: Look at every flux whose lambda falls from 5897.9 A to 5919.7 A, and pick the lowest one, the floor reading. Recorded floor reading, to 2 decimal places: 8.68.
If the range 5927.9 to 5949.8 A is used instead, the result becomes 9.80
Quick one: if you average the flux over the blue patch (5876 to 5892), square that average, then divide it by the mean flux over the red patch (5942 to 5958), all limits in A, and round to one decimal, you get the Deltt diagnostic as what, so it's 8.2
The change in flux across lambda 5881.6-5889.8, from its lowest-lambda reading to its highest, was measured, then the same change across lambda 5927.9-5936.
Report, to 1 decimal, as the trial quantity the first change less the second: -1.0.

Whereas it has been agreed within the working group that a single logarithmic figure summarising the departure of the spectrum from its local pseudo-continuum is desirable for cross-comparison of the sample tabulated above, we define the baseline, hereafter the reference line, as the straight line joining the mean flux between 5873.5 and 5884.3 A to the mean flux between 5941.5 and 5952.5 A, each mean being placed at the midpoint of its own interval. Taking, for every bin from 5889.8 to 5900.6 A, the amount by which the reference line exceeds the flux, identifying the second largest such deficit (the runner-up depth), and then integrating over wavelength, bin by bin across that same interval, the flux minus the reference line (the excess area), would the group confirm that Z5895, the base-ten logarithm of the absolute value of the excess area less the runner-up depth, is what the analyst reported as 1.3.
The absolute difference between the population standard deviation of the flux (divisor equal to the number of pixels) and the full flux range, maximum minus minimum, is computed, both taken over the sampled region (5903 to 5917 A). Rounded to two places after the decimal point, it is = 0.23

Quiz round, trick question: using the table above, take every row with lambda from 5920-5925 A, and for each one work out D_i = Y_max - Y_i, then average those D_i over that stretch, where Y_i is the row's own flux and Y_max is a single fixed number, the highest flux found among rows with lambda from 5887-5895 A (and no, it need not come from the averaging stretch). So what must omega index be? -1.48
